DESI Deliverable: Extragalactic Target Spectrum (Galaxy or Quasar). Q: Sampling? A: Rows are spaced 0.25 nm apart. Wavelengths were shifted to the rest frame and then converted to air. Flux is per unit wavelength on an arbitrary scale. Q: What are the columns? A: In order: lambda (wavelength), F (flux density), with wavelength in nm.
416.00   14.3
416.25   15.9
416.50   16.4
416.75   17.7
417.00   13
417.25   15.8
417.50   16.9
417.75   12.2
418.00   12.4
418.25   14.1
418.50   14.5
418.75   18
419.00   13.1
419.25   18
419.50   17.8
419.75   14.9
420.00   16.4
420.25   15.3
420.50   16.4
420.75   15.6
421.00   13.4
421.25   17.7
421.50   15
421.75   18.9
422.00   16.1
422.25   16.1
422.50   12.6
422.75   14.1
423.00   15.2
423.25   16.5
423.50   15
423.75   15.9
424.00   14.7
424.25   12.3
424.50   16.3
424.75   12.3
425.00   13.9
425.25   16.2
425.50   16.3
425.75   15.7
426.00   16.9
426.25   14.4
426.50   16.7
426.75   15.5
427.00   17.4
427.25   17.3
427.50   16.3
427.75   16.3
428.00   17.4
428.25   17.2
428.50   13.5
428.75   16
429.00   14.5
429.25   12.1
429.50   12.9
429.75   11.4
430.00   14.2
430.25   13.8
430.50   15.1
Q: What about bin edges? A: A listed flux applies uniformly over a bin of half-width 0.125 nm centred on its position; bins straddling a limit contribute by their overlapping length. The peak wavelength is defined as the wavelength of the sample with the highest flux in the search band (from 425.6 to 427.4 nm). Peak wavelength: 427.00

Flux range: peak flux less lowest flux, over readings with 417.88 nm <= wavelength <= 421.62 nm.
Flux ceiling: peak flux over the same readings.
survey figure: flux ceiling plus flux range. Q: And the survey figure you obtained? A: 23.6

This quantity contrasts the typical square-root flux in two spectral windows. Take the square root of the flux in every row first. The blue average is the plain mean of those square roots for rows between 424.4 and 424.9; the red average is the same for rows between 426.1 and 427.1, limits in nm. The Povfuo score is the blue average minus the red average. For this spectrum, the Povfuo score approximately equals -0.2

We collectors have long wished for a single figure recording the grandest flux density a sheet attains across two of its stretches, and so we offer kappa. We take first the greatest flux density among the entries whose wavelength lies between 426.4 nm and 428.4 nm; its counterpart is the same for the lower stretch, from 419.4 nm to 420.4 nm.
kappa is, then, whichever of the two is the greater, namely 17.8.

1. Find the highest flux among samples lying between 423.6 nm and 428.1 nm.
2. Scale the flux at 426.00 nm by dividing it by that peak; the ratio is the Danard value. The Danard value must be 0.97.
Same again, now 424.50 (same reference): 0.94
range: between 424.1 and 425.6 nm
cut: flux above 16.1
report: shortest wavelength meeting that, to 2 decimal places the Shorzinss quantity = 424.50 nm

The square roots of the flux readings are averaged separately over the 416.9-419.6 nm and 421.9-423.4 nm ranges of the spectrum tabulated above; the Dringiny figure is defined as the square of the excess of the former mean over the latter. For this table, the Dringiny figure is 0.0001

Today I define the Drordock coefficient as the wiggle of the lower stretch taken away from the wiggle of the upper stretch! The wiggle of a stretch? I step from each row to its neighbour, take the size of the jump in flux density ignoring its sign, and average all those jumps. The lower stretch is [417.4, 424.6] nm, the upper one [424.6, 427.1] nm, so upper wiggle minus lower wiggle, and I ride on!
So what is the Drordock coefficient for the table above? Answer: -0.66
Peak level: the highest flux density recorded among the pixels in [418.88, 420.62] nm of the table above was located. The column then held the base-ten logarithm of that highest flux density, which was 1.26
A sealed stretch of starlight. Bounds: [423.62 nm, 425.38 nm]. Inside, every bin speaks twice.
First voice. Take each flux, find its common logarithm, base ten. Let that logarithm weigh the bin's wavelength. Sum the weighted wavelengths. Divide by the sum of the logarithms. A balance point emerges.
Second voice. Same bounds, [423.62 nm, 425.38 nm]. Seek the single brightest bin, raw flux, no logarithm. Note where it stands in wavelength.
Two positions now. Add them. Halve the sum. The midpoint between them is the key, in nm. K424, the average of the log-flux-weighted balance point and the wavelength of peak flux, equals 424.50 nm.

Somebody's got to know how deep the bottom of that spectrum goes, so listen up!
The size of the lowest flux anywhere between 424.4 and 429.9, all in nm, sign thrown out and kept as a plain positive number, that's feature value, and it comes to 11.4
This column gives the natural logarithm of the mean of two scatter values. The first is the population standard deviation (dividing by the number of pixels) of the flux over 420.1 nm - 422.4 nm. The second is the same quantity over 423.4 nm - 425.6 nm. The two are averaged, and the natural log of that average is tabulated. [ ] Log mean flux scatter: 0.41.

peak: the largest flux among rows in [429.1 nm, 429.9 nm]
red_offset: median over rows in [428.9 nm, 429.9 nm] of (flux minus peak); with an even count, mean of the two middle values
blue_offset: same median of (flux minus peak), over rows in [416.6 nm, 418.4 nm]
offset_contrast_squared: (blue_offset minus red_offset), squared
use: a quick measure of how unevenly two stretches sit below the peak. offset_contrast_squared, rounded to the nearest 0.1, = 2.6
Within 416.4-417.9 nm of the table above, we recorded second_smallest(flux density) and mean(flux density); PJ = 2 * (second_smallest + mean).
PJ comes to 57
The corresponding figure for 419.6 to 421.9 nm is 62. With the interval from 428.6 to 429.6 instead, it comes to 54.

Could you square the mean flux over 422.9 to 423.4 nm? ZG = 251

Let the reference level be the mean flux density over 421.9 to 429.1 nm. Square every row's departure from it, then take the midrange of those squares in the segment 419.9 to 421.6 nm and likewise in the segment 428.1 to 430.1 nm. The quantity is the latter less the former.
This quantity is 5.9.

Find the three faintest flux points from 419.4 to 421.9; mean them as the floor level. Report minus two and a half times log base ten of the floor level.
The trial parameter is -2.90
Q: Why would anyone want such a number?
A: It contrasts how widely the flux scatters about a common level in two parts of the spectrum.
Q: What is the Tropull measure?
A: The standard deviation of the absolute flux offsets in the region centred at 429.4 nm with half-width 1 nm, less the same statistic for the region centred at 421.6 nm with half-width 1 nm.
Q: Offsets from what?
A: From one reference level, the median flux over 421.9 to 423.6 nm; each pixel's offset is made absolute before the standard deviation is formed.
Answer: -0.10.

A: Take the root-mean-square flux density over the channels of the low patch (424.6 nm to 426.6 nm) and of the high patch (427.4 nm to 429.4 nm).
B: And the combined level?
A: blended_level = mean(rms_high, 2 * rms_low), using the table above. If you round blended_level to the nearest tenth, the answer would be 23.1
